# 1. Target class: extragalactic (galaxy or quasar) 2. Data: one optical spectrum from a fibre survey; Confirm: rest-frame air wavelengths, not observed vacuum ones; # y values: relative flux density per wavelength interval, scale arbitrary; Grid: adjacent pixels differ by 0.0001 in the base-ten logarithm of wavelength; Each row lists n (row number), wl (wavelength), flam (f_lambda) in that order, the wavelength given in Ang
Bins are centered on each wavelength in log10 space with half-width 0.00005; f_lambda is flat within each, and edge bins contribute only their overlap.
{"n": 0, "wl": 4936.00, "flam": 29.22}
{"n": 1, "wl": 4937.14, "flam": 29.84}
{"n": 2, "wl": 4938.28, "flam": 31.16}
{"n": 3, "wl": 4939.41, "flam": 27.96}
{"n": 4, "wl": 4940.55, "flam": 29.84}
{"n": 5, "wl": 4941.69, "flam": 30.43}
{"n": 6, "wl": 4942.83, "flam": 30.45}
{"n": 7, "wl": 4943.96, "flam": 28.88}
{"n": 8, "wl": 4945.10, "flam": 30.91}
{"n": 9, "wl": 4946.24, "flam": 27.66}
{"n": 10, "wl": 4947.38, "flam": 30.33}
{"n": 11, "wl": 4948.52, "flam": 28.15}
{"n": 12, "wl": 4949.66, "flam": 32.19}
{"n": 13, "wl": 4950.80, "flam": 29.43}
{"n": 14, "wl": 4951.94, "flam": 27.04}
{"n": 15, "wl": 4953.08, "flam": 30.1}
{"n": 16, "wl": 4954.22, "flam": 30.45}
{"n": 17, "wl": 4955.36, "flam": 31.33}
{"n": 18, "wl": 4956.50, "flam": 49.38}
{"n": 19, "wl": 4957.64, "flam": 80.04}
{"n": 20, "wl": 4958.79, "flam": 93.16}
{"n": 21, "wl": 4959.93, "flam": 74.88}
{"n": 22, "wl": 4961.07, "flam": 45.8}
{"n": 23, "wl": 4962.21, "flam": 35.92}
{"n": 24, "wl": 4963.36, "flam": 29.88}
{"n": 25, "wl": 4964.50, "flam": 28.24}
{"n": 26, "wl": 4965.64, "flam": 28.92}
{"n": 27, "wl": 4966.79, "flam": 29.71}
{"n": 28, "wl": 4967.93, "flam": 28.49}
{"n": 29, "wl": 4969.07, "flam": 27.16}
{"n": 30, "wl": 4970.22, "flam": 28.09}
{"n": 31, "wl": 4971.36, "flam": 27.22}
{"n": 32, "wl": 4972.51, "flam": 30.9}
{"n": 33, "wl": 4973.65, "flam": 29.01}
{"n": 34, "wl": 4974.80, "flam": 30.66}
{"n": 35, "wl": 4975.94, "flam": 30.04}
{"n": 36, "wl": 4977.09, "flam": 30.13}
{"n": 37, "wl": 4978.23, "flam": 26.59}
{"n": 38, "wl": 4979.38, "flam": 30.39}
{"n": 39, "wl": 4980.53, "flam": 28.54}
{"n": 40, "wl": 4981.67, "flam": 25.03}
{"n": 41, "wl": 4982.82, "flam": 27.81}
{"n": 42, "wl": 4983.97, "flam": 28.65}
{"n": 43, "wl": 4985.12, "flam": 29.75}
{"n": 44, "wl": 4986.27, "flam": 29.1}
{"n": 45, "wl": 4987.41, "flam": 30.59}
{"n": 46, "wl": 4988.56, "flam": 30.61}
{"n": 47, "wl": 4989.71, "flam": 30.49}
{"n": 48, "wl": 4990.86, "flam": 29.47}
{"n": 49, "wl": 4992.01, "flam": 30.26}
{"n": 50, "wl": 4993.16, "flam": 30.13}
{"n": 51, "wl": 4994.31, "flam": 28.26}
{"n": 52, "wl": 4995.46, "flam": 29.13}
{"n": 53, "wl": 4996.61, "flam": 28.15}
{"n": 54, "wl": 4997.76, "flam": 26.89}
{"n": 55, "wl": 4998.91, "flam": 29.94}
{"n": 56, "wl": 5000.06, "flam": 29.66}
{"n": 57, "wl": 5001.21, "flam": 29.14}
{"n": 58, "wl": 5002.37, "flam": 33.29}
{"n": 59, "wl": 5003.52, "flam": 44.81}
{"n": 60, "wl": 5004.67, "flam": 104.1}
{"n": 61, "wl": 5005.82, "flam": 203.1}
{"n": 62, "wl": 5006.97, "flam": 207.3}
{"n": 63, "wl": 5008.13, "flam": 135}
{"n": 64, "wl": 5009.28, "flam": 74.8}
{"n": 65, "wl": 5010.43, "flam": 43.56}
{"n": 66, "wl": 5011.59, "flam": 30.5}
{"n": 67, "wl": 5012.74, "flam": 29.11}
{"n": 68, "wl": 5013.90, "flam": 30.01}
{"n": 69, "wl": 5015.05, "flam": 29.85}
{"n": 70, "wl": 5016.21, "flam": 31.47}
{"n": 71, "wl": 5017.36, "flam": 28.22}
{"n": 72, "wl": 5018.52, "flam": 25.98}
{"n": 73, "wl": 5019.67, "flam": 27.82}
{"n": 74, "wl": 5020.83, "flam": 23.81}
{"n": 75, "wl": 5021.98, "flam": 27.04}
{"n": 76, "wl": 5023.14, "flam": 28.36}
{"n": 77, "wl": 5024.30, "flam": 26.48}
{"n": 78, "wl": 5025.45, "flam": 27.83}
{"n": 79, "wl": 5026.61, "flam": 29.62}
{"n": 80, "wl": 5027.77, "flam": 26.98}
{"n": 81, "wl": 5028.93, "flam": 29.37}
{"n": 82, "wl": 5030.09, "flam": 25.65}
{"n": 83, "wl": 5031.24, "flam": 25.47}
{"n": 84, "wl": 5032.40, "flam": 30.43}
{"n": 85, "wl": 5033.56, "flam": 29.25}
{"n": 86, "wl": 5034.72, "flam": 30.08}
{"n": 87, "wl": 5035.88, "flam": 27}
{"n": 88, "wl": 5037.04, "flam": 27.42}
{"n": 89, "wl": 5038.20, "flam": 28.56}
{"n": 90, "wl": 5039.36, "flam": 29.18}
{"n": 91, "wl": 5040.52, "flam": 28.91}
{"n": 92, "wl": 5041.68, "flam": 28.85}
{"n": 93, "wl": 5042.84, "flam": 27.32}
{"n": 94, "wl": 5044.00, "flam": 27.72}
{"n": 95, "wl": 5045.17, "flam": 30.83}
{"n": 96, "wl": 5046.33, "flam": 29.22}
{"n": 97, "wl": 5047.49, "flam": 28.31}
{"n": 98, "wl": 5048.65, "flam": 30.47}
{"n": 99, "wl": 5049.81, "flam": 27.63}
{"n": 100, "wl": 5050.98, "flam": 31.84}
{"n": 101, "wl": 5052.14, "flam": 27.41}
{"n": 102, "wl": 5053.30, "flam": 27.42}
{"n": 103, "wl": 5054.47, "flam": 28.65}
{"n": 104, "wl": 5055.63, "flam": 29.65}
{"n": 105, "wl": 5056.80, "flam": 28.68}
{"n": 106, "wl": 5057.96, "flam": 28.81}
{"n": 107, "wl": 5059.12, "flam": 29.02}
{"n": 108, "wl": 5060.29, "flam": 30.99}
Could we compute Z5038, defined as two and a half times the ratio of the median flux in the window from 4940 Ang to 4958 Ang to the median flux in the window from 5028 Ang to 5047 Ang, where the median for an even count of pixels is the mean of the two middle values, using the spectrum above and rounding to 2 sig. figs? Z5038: 2.6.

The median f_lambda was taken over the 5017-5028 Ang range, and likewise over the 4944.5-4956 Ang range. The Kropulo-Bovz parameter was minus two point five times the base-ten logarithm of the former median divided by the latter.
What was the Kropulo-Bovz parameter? 0.10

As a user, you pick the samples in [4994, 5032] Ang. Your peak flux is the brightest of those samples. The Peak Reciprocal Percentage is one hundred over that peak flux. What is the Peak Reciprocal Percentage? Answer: 0.5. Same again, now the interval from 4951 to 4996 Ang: 1.1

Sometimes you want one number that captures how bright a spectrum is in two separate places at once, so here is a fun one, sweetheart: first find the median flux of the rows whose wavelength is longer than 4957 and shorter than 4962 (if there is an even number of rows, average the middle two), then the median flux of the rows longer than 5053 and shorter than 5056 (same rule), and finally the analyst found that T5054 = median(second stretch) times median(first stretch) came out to 2219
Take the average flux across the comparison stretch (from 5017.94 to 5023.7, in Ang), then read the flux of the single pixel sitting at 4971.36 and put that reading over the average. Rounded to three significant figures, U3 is 1.02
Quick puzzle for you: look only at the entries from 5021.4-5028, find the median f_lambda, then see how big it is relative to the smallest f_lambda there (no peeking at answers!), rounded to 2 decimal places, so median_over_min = 1.04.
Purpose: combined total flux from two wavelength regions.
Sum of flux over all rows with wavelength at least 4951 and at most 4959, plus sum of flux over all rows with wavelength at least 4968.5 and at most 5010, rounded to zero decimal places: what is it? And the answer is 1986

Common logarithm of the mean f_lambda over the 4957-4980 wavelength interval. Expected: 1.58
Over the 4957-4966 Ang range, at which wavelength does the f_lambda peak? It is 4958.79 Ang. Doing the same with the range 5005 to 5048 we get 5006.97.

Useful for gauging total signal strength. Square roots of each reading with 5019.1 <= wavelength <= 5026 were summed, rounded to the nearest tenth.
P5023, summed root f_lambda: 31.1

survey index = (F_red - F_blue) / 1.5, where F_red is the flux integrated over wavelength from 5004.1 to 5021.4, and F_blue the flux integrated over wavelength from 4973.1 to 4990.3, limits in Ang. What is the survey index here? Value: 453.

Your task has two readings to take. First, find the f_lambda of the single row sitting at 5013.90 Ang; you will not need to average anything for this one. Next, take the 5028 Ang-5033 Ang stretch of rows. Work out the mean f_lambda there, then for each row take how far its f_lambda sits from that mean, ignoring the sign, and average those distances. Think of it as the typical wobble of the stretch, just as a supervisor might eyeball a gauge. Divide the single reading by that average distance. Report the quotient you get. 14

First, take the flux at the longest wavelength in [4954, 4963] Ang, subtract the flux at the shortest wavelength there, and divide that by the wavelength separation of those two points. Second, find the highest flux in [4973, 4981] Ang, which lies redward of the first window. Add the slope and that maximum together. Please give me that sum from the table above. 31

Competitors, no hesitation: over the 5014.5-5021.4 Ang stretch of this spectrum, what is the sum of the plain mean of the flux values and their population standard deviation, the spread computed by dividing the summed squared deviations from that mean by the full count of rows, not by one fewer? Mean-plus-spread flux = 30.3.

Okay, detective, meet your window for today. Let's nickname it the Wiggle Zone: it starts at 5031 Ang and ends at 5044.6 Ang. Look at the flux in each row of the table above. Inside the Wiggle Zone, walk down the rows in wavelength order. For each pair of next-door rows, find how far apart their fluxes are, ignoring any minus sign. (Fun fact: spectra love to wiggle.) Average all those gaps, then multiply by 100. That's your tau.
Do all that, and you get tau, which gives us 132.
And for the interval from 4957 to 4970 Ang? 821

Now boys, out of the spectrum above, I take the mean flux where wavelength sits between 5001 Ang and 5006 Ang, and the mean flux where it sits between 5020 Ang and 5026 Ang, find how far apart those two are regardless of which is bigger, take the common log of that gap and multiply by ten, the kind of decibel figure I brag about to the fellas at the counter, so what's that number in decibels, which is 17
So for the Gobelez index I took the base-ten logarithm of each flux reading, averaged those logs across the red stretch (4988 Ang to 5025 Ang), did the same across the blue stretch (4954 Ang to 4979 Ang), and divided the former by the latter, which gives 1.02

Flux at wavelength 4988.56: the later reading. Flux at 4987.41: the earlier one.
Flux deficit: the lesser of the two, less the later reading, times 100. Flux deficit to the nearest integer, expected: -2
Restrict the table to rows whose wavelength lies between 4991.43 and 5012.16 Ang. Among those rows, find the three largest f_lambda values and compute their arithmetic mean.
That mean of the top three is 182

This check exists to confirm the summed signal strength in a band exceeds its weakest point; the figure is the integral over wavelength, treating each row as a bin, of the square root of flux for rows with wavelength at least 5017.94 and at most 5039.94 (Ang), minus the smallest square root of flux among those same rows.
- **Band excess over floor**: 111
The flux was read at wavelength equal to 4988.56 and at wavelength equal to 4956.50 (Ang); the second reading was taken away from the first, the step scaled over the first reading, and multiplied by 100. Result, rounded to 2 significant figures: -61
